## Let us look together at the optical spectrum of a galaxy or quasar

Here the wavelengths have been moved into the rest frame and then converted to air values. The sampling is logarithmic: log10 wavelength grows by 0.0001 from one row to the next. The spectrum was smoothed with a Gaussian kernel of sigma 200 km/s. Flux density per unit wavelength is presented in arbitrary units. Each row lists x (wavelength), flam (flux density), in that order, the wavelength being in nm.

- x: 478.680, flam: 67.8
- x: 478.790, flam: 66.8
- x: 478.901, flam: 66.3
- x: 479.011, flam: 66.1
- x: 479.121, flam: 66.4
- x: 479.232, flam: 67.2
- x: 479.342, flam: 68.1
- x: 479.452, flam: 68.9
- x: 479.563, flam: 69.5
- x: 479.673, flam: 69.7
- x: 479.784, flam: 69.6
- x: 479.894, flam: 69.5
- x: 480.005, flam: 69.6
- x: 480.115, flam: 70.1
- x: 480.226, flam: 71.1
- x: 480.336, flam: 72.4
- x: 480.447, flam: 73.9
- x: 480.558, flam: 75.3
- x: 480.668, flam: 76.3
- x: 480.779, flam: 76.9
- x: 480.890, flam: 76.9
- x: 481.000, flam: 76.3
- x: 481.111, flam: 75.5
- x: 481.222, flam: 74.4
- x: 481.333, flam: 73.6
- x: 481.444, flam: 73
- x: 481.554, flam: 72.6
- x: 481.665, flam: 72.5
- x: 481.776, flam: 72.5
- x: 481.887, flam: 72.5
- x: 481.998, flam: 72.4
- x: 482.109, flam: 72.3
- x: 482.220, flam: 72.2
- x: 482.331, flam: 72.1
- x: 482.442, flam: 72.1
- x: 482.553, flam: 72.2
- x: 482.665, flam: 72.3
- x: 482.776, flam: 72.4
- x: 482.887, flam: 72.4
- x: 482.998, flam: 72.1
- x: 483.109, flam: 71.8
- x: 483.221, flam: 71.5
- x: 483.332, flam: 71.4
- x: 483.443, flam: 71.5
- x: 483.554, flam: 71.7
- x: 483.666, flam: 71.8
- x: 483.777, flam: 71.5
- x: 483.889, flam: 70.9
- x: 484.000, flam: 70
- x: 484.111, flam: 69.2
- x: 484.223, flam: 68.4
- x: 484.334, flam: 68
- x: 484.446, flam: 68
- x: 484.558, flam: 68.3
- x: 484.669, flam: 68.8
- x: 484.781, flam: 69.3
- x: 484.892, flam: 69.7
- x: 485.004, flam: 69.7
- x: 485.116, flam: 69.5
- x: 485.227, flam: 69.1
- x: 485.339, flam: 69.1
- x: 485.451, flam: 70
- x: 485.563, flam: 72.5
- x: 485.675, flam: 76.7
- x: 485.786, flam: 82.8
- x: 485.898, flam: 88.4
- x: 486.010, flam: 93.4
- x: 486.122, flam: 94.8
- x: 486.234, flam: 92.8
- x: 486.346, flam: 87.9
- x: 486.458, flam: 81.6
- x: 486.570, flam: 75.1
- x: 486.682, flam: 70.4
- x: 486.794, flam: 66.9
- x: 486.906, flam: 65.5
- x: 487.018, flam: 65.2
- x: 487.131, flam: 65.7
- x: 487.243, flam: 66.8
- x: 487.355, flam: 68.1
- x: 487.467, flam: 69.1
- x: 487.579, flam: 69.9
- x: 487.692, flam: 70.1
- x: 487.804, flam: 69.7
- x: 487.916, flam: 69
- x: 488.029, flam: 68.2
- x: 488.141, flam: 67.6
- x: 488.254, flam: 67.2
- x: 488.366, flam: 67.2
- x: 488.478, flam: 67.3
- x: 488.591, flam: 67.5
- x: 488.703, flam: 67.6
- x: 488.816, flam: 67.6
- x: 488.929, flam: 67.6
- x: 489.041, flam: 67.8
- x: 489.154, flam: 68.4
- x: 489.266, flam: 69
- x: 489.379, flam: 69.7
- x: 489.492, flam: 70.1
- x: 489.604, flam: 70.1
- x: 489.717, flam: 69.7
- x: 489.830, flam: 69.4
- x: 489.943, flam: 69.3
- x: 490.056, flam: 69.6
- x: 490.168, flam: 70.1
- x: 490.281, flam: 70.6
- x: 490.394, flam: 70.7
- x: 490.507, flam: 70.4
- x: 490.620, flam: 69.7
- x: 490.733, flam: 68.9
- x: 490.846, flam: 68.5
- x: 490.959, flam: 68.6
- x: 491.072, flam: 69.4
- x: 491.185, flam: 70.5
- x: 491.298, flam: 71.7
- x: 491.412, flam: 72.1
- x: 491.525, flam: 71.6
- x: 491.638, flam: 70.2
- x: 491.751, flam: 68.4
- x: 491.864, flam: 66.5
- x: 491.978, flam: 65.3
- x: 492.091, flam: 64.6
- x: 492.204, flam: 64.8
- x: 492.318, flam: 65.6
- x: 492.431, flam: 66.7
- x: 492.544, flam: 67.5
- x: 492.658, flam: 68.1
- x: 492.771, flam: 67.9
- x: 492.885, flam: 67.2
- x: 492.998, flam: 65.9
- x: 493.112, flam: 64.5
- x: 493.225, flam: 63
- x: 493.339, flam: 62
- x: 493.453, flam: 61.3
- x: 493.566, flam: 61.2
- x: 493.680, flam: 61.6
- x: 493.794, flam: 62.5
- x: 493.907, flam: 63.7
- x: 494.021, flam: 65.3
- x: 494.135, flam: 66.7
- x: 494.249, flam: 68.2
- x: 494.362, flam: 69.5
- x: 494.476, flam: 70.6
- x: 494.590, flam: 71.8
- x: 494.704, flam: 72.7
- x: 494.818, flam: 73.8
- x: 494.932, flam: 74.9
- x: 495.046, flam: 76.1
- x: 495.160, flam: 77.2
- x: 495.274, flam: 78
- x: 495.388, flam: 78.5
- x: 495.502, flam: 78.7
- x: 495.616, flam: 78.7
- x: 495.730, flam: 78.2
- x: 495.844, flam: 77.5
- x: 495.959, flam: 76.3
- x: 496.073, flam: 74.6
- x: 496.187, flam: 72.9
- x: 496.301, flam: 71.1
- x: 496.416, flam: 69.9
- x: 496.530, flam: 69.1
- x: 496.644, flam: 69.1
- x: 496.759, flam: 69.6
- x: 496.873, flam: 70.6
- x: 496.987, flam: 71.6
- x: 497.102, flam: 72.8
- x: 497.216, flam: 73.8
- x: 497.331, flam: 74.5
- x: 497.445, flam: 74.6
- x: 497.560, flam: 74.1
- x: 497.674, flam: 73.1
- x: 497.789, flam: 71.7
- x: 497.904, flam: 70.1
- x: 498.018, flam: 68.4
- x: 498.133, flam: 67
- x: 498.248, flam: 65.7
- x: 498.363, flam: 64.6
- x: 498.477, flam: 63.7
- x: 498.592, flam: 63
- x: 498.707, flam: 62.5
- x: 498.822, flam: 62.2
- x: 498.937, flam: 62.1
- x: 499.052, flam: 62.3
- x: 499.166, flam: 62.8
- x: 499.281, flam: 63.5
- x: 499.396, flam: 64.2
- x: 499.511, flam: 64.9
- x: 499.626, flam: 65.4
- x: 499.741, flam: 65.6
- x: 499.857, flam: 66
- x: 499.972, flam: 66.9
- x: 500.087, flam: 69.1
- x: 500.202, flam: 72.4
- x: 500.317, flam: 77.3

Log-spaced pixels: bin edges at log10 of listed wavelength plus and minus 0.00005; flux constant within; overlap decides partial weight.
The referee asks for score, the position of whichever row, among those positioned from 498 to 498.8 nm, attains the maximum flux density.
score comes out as 498.018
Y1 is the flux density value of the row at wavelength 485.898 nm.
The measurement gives 88.4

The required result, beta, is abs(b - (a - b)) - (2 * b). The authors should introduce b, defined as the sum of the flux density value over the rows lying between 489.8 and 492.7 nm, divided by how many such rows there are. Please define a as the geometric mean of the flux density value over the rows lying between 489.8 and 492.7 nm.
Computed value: -68.8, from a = 68.8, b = 68.8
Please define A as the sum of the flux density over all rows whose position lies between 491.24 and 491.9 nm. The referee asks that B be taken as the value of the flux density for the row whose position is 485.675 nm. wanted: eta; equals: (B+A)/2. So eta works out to 249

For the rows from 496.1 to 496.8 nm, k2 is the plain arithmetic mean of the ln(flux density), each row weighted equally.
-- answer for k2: 4.25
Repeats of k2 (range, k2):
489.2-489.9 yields 4.24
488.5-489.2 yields 4.22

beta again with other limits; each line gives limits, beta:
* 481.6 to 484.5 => -71.4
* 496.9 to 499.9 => -67.2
